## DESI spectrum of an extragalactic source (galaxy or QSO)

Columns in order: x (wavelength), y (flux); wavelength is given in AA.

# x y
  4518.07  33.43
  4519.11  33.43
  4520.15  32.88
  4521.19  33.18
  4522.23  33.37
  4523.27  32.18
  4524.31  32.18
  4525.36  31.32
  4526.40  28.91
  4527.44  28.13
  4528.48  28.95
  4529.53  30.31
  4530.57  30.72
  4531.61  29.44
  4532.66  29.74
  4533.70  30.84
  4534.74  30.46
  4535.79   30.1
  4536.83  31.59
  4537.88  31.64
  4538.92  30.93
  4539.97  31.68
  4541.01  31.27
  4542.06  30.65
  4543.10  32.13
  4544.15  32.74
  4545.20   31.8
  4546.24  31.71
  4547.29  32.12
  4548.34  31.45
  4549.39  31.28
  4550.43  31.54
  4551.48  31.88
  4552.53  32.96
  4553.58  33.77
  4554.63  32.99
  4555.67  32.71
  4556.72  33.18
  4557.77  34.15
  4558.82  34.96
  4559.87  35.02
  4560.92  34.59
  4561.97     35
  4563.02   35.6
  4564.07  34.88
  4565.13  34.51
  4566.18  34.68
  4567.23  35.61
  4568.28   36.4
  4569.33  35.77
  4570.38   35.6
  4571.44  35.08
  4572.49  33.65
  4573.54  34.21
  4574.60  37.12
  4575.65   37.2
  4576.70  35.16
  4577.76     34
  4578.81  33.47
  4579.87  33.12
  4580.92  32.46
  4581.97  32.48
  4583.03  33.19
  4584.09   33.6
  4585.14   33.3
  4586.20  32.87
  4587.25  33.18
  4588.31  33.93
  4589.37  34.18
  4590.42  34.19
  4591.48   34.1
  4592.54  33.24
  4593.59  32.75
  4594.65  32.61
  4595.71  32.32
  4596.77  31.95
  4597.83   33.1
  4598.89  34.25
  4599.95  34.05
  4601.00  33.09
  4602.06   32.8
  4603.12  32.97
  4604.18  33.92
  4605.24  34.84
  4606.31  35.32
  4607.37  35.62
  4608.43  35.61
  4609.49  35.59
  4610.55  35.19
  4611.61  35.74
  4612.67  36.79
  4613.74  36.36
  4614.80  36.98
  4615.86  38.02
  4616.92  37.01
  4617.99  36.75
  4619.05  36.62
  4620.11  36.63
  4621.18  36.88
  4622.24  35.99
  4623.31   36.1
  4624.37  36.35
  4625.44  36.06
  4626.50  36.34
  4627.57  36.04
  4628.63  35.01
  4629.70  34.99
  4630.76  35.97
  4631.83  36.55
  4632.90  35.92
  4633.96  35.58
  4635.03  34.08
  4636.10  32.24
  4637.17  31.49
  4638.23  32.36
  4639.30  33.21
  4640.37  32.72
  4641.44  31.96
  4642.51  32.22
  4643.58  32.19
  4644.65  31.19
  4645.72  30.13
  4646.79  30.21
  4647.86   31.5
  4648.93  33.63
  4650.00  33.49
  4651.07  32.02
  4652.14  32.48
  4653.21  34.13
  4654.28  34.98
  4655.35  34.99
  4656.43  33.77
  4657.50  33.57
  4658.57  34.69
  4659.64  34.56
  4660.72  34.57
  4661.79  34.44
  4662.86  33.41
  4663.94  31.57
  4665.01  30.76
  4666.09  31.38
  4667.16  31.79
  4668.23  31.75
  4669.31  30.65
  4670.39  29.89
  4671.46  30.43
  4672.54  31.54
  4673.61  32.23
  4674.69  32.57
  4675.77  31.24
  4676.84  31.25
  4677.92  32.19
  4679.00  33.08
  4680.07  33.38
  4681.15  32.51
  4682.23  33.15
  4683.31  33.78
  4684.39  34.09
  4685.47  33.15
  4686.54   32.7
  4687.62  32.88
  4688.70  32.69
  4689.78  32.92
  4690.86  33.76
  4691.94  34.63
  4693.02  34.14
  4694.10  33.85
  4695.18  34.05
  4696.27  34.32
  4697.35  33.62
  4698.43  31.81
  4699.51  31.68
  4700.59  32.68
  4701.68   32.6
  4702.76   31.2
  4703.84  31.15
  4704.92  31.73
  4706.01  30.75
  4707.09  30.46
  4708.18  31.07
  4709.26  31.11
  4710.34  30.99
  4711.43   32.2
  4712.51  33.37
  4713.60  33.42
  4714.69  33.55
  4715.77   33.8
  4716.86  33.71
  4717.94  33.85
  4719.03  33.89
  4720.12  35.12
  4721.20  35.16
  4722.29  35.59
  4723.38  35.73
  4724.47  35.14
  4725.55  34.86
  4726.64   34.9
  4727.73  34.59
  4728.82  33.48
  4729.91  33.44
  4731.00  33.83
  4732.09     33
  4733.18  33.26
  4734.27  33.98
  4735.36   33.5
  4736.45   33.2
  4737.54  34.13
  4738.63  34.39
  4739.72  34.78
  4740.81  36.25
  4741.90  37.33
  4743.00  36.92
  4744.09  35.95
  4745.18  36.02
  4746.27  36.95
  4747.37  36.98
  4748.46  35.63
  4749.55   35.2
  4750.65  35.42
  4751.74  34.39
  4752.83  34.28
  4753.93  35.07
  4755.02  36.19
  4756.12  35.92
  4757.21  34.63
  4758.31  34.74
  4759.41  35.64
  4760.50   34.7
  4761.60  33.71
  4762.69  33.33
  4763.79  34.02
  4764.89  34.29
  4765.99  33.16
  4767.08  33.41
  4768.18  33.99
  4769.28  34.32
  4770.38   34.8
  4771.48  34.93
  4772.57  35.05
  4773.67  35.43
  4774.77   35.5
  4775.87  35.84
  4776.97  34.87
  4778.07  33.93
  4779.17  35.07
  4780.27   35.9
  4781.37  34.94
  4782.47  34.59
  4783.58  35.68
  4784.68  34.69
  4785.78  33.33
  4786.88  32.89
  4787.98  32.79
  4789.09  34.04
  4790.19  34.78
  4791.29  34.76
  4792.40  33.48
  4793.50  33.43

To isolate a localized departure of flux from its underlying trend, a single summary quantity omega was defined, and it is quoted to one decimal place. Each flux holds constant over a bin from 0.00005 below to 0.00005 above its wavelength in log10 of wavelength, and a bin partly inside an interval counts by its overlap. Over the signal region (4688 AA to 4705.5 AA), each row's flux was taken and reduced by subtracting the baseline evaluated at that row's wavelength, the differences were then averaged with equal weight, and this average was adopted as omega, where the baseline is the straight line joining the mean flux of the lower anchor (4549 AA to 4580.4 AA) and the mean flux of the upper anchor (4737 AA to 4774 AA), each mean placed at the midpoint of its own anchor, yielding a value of -1.9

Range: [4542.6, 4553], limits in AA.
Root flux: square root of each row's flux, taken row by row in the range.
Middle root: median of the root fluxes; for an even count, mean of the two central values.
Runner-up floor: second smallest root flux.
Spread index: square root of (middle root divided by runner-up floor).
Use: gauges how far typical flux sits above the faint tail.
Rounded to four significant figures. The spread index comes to 1.003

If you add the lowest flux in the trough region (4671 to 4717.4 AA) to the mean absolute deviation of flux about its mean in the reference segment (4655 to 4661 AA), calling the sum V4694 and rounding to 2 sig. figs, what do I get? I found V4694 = 31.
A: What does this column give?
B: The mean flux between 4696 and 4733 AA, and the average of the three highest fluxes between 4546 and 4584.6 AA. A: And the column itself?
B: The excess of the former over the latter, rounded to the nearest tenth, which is -3.7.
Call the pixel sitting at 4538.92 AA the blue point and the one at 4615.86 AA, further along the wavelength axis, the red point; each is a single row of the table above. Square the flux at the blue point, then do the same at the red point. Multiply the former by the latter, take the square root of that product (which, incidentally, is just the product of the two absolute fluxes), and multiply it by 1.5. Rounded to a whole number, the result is 1764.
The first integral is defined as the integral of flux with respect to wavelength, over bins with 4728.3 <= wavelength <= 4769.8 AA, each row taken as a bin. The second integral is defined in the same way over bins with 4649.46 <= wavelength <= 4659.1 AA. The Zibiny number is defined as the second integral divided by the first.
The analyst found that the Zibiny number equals 0.2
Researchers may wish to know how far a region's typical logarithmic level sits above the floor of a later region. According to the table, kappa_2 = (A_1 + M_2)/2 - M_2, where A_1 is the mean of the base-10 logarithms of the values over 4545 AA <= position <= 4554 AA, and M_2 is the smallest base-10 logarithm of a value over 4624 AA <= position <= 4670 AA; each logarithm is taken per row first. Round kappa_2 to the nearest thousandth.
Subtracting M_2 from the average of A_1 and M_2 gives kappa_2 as 0.013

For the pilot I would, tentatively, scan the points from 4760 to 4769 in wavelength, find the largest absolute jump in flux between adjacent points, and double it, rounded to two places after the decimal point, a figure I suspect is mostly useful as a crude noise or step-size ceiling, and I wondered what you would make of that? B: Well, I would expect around 2.26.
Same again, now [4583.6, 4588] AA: 0.86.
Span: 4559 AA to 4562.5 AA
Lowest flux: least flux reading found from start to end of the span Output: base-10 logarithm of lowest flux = 1.54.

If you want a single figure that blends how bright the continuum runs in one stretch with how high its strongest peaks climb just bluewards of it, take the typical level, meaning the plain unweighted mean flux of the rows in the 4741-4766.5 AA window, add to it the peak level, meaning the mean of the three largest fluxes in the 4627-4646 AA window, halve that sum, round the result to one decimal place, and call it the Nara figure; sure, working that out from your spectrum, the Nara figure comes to 35.7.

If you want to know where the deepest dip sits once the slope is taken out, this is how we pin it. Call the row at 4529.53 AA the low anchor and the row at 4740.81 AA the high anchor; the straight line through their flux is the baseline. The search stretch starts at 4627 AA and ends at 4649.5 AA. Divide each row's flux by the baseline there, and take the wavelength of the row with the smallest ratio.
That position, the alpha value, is 4645.72 AA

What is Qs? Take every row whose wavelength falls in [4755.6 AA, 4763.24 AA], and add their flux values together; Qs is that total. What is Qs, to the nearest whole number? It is 243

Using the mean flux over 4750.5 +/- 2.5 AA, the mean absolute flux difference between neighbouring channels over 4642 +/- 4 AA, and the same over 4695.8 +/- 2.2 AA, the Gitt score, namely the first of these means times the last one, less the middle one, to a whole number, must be 13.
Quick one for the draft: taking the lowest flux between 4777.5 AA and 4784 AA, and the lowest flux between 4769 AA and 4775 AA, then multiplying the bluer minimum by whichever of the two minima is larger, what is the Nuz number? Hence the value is 1178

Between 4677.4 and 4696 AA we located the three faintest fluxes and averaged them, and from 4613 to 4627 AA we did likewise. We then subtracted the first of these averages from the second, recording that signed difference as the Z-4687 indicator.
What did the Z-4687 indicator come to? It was 3.6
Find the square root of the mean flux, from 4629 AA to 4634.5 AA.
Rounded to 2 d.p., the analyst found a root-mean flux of 5.98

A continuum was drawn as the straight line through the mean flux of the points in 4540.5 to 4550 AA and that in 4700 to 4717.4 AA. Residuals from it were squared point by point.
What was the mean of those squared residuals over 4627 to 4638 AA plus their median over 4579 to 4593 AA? 13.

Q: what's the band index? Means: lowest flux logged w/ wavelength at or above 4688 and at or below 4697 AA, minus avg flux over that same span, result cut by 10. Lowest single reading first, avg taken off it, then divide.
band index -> -0.11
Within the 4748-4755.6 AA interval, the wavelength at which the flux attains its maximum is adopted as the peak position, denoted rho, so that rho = 4755.02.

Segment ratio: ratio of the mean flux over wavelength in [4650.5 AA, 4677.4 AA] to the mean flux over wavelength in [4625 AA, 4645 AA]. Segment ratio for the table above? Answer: 0.96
